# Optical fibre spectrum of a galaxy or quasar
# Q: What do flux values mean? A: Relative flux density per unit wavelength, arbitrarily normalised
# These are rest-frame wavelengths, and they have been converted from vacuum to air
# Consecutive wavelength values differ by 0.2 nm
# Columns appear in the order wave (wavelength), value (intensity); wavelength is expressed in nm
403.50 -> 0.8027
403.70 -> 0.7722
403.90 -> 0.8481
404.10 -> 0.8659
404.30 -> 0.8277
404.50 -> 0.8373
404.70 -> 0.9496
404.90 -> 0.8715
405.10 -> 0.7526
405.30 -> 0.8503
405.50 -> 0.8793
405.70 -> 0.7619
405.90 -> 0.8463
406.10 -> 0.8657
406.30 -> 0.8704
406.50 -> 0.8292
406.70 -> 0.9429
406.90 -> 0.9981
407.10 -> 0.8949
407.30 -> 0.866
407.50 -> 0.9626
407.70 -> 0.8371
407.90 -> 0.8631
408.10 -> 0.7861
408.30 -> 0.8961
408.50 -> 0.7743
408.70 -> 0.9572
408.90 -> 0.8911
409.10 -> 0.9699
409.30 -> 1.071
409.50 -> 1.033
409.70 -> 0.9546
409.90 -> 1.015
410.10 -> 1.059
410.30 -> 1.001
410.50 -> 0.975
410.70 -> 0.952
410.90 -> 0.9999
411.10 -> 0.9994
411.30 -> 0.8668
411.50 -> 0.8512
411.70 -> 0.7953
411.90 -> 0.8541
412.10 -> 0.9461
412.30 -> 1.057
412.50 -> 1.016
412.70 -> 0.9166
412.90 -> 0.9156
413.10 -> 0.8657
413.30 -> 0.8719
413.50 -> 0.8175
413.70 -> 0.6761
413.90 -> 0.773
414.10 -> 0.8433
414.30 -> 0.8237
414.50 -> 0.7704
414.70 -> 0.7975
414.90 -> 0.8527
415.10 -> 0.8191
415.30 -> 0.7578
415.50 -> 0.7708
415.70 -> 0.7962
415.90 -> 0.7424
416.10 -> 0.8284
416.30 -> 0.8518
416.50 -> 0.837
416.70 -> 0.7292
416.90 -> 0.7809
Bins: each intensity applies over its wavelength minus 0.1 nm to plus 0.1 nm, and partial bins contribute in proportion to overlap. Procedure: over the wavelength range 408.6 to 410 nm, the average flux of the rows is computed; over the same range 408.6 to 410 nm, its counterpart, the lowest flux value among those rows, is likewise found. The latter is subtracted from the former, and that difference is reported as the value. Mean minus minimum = 0.09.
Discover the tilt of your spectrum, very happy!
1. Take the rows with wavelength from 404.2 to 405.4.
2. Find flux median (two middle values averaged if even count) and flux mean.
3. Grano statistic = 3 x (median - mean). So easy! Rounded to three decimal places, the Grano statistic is -0.013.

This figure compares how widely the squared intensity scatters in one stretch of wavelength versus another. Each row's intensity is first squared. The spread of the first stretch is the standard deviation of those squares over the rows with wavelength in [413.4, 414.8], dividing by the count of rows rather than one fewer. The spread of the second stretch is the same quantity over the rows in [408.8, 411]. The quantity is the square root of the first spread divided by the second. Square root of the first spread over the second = 0.89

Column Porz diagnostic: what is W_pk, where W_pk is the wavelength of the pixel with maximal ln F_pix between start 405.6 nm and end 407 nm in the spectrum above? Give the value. 406.90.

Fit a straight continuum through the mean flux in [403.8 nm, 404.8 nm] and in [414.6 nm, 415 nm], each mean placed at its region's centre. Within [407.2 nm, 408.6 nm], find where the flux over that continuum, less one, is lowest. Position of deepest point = 408.50 nm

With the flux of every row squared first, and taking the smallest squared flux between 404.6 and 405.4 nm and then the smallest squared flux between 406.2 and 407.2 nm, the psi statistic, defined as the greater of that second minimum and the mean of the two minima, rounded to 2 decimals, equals 0.69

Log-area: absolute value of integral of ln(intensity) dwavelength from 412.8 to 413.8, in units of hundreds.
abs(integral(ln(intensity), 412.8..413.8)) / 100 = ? 0.0019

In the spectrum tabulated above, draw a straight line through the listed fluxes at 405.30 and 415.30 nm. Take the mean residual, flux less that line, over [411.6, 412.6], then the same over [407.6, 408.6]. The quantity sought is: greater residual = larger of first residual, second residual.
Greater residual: 0.15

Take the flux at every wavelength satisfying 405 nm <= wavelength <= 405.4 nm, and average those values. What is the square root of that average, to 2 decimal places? 0.90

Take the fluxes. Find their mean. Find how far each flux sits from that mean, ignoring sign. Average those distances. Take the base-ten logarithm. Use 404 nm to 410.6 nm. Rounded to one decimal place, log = -1.2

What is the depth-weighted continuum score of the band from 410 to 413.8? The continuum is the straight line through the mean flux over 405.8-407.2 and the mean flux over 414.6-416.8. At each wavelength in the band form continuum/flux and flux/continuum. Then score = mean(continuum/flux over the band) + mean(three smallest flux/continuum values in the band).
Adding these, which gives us 1.85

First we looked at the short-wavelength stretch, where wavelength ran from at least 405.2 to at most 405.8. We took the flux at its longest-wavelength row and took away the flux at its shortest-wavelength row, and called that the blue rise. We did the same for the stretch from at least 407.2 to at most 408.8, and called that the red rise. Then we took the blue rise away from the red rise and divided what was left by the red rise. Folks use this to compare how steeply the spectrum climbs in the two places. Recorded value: 2.0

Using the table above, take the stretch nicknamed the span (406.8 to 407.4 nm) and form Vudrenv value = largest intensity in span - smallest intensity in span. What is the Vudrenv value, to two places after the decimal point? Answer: 0.13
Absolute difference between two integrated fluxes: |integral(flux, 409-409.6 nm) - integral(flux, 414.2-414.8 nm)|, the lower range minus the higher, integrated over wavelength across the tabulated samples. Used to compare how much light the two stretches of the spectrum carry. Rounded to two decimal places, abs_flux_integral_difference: 0.14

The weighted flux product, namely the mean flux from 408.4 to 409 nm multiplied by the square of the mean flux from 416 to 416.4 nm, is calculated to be 0.617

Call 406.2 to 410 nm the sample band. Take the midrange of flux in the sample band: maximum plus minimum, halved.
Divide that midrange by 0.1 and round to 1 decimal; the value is 9.2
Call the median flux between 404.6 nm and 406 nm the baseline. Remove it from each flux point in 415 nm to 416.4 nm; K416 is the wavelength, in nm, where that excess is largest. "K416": 416.30 nm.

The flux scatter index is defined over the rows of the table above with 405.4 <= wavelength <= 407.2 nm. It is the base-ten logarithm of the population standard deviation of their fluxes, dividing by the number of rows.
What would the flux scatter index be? -1.20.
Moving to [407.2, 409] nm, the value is -1.21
